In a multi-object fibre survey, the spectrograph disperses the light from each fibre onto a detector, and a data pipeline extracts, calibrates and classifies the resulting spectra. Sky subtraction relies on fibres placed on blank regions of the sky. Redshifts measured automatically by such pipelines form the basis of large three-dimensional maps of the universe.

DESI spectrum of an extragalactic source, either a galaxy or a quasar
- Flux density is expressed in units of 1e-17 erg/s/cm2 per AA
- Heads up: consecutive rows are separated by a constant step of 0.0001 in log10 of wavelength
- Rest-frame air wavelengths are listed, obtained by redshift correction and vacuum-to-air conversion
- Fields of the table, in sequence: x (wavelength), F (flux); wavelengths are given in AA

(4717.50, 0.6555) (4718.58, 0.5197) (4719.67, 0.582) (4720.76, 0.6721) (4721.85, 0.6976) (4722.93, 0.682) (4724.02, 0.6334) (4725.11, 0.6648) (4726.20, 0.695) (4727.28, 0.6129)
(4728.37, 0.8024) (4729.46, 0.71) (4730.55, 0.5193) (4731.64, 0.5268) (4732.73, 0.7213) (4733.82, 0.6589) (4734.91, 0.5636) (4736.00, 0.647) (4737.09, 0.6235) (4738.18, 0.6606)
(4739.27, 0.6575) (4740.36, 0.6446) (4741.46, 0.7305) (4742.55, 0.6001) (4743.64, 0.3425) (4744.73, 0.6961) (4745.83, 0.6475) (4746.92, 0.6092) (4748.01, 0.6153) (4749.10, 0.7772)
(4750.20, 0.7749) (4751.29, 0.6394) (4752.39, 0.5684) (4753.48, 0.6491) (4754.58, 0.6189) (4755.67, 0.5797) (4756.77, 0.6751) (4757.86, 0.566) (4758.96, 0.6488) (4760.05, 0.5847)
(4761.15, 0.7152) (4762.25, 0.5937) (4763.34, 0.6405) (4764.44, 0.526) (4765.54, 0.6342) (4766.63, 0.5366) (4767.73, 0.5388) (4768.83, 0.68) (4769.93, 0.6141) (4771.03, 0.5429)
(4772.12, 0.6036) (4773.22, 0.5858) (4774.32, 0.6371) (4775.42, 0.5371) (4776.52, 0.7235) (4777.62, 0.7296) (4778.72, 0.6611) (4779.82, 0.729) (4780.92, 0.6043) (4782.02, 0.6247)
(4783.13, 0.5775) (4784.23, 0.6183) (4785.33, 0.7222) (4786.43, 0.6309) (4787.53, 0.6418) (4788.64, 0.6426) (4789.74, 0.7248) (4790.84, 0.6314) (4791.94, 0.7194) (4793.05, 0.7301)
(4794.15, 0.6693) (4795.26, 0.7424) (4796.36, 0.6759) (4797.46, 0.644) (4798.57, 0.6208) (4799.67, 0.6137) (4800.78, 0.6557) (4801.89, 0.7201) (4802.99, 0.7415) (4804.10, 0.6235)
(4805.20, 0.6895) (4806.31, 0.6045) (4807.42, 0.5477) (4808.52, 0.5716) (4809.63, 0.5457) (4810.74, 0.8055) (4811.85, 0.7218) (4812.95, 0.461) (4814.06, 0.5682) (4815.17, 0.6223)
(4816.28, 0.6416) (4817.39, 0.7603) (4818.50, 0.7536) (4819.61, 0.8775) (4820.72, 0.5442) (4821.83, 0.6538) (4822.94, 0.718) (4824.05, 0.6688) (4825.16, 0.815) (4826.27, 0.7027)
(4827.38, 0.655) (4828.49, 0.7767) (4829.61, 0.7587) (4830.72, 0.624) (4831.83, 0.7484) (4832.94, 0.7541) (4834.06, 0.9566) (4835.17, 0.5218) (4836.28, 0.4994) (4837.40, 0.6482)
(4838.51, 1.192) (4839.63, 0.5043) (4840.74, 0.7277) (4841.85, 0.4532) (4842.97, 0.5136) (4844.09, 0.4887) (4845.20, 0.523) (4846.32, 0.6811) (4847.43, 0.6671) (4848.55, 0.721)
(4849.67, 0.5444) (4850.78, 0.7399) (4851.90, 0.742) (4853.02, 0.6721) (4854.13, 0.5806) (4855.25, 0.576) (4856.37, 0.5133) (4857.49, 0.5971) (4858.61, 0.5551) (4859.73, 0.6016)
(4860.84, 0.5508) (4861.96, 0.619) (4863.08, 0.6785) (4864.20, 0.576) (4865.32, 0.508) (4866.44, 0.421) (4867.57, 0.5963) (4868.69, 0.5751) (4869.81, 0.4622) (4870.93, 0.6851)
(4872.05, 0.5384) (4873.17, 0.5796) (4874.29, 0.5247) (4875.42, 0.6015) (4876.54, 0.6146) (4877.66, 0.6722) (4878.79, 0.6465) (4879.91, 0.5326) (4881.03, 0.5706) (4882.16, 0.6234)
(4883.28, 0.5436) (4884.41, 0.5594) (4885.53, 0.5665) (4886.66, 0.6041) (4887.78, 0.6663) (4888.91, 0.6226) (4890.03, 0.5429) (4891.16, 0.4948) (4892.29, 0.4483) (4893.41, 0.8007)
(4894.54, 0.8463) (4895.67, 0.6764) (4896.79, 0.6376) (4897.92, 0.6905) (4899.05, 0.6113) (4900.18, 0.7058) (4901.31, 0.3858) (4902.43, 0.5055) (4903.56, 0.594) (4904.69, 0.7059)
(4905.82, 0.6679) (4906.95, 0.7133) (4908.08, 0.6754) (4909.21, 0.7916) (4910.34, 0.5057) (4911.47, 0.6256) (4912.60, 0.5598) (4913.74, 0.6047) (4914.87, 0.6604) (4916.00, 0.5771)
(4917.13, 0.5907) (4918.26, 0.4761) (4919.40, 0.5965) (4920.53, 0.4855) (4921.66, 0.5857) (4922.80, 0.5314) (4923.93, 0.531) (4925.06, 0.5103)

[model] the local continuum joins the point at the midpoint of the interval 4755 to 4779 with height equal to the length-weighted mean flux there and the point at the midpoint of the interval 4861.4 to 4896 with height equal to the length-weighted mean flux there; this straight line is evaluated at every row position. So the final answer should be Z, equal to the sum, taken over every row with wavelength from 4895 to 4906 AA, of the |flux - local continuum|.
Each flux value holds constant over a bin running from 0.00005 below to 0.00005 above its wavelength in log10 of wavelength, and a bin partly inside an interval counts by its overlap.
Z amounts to 0.9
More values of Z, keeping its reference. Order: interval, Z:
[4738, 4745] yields 0.6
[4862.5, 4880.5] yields 1.0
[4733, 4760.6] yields 1.4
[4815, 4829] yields 1.5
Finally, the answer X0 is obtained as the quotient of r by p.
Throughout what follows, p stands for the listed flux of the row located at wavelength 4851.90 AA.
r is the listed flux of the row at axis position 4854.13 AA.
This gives 0.78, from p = 0.742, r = 0.5806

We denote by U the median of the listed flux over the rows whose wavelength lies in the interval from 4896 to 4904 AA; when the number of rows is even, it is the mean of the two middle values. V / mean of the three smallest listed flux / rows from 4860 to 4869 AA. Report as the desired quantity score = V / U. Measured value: 0.81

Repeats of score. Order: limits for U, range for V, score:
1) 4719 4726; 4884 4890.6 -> 0.83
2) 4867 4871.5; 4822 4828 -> 1.15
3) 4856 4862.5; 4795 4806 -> 1.08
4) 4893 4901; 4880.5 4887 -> 0.81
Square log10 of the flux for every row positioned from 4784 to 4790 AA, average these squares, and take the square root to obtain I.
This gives 0.181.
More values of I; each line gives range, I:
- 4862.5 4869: 0.265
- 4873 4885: 0.234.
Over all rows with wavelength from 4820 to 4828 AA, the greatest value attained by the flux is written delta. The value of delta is 0.815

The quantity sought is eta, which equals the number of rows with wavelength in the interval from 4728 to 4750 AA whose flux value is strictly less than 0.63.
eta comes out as 8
